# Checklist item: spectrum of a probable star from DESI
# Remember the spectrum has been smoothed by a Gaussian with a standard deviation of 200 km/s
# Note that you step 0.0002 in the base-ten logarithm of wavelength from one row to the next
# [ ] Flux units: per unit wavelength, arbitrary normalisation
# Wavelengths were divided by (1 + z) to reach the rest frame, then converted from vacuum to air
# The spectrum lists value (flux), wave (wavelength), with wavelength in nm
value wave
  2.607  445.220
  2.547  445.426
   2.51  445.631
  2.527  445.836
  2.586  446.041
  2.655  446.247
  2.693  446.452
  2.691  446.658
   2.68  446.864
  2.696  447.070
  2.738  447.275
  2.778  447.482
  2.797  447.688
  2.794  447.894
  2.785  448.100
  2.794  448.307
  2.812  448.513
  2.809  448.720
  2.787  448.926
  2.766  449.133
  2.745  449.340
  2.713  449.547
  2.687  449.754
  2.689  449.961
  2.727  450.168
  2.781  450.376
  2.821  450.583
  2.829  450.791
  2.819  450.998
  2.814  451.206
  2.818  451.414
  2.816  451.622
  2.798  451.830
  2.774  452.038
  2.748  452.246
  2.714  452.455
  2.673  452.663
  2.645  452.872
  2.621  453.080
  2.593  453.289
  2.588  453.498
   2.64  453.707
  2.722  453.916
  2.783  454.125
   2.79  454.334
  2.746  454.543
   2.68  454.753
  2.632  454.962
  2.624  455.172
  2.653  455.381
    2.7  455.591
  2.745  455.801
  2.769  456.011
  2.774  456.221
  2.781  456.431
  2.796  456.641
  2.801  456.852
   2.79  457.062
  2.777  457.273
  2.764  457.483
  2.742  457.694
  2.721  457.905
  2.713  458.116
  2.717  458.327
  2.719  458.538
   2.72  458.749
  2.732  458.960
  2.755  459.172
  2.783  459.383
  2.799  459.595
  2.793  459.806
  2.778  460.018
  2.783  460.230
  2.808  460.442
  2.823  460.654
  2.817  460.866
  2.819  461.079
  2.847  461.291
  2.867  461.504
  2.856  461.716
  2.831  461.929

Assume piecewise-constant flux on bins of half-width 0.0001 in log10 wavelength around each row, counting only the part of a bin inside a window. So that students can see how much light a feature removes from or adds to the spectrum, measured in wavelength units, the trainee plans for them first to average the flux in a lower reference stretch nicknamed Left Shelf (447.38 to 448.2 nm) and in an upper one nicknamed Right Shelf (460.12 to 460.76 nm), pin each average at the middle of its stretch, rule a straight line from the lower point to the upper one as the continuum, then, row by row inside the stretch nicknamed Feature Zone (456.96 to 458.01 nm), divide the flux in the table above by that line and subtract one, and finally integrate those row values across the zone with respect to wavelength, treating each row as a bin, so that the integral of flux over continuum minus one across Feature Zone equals -0.016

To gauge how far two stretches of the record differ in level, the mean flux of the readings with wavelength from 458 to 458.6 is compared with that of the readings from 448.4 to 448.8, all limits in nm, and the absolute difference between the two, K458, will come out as 0.094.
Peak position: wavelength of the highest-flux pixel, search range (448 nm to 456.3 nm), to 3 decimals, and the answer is 450.791 nm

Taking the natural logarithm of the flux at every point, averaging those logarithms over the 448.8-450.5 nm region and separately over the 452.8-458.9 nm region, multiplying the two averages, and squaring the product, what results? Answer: 1.01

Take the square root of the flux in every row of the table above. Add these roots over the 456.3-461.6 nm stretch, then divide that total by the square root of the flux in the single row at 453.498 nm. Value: 25.9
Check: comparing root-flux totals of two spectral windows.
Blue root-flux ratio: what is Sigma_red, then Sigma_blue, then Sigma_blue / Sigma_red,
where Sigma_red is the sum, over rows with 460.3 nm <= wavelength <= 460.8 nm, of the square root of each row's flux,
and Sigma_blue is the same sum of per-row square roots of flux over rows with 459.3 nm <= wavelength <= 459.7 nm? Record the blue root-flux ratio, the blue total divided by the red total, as 1.00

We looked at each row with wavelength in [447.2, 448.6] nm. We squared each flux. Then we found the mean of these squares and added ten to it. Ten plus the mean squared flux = 17.8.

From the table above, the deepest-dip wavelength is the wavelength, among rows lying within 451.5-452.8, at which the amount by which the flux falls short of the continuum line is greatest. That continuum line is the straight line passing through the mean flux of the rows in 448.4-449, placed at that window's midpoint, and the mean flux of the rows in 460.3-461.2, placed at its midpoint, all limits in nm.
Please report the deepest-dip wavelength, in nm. 452.663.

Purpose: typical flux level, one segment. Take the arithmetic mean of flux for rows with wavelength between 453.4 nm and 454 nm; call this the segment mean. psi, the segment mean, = 2.65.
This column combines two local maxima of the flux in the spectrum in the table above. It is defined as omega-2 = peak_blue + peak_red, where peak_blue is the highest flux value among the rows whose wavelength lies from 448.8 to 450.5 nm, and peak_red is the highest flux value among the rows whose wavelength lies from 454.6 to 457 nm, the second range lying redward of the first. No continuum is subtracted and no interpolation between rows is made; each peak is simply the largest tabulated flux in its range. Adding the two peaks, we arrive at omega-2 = 5.59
